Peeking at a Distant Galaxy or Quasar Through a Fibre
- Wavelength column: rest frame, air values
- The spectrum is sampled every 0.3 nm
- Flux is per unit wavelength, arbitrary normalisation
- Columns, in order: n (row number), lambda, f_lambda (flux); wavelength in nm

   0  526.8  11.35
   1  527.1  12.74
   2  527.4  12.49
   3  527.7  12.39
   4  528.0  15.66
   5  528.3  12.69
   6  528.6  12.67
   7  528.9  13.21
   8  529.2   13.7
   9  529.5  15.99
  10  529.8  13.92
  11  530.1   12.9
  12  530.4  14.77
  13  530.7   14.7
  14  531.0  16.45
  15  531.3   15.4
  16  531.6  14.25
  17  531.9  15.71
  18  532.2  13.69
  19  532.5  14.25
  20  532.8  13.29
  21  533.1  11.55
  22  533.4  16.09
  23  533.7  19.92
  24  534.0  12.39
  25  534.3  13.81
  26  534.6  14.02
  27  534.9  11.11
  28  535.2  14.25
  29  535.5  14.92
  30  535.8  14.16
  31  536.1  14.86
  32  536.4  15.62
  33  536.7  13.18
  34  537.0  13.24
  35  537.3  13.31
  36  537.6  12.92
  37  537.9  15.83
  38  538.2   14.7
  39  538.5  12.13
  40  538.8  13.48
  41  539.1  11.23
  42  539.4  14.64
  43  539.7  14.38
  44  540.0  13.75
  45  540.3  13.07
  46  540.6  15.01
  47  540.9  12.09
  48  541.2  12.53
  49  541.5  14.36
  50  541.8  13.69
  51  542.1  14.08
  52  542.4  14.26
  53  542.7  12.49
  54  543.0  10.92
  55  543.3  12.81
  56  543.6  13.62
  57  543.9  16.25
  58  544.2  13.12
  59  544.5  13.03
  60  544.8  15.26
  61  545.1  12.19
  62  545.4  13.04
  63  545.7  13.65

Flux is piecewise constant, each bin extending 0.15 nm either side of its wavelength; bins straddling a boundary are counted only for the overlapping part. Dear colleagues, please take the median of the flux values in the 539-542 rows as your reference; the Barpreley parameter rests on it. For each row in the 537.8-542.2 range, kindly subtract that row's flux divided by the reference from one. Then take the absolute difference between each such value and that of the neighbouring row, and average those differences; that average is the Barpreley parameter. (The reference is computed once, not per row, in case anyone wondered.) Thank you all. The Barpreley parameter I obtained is 0.11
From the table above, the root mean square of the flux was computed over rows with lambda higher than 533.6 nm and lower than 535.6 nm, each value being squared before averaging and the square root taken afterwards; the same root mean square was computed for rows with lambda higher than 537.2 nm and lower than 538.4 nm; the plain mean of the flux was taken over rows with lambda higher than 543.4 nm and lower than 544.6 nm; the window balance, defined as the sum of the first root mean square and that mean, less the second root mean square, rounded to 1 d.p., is 14.3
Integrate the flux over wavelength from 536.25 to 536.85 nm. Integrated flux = 8.64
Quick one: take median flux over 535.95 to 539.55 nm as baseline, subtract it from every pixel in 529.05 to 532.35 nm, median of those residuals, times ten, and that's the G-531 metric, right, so 13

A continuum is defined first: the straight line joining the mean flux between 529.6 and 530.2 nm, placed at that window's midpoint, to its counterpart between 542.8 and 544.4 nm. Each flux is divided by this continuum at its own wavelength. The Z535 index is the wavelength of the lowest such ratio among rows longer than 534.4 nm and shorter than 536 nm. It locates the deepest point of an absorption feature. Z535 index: 534.9 nm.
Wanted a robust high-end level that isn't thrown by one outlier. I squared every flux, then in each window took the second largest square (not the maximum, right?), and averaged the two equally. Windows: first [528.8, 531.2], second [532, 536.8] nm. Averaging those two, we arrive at 257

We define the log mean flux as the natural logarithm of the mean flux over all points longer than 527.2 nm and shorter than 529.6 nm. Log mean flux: 2.61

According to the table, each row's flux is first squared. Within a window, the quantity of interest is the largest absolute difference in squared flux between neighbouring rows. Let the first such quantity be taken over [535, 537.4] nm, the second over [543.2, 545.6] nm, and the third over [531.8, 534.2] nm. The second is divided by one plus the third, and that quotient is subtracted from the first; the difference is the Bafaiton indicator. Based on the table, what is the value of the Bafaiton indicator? 70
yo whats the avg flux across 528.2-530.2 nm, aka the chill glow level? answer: 13.6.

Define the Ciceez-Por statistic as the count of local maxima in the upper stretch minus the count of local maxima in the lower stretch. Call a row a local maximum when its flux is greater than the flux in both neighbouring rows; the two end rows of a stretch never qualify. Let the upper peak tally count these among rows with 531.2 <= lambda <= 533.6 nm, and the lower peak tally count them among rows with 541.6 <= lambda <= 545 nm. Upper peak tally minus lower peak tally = 0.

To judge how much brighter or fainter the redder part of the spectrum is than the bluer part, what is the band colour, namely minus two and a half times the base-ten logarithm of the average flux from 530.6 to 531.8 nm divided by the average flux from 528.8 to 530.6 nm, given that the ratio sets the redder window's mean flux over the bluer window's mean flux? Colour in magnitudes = -0.08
